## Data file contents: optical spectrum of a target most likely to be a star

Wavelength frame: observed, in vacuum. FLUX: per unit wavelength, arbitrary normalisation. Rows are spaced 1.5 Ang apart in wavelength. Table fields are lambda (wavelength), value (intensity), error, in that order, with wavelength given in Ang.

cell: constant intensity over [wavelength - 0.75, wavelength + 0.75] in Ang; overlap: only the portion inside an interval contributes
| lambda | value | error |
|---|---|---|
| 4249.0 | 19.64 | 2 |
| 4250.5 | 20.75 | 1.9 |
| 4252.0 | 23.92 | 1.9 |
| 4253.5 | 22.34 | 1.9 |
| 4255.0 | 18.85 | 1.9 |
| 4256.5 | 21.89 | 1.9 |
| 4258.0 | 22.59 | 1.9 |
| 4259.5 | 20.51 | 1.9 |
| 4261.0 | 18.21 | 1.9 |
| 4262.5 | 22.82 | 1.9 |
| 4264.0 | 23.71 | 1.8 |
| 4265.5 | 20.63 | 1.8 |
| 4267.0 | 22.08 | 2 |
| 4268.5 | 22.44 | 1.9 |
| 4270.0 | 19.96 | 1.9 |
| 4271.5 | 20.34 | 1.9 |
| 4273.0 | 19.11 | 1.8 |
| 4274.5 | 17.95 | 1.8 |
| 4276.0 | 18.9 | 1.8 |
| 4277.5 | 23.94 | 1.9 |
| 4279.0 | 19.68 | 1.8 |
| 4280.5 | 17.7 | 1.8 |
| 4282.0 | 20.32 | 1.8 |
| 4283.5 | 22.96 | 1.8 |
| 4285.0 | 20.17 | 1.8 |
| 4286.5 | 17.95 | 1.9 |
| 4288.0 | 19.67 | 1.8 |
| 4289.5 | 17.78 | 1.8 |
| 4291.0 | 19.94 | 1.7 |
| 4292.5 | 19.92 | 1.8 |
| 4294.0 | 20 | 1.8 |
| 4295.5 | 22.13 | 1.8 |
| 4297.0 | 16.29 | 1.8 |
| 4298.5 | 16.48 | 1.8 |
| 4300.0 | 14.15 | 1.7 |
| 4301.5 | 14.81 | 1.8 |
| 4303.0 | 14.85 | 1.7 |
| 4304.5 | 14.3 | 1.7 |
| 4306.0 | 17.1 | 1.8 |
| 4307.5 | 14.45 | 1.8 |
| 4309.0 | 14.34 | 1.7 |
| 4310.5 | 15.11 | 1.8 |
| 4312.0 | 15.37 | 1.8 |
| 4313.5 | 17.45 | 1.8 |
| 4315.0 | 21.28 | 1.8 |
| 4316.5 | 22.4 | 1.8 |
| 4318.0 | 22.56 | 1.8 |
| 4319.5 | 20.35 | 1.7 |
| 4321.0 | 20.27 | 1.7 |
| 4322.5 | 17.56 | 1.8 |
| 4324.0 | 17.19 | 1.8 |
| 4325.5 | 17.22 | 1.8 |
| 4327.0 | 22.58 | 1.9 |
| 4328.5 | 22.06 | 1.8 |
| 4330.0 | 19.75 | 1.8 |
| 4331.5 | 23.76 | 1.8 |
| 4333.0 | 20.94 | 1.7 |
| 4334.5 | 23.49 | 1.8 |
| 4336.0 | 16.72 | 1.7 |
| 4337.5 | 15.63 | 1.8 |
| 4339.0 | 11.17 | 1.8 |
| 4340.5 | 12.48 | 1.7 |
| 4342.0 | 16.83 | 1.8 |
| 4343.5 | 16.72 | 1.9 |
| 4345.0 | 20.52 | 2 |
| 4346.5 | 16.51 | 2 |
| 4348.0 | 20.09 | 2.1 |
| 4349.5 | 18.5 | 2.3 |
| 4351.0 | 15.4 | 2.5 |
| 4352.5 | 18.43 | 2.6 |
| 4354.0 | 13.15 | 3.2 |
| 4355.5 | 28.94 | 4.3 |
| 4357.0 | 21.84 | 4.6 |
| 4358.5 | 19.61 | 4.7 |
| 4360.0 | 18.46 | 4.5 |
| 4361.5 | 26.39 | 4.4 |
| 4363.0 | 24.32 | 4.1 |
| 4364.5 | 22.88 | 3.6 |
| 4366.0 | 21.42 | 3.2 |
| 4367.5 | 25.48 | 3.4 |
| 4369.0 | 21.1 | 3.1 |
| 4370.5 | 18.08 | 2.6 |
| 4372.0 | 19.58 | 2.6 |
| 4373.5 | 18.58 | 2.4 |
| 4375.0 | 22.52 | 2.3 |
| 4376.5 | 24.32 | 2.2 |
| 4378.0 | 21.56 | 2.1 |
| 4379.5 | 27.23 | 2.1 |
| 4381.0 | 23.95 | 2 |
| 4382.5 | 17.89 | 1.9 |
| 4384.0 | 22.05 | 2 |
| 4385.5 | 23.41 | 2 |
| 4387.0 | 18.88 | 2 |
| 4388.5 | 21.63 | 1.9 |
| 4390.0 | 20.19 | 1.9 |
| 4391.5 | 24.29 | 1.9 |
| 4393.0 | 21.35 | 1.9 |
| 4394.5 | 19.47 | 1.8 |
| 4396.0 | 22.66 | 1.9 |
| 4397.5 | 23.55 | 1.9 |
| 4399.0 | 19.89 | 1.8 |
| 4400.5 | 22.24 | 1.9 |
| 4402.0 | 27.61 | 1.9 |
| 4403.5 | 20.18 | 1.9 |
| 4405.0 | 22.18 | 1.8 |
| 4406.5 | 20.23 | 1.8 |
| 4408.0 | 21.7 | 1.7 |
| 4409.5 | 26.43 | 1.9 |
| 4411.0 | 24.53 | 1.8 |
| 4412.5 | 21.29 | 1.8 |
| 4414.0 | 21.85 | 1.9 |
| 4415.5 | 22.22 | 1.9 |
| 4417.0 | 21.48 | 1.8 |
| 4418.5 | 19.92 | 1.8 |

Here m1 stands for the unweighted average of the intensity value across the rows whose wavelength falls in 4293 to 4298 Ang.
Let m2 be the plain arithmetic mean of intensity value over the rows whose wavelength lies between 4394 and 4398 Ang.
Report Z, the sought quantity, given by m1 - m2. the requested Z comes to -2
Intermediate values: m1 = 19.5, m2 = 21.9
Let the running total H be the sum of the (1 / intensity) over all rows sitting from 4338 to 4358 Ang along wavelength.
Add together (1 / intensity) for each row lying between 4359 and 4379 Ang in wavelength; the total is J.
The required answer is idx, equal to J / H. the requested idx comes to 0.8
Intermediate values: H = 0.78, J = 0.60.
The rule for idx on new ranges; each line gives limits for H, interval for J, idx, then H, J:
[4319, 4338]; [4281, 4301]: 1.0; 0.67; 0.69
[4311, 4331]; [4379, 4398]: 0.9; 0.67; 0.60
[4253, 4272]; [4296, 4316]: 1.4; 0.62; 0.83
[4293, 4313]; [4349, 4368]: 0.8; 0.82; 0.64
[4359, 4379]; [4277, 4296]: 1.1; 0.60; 0.65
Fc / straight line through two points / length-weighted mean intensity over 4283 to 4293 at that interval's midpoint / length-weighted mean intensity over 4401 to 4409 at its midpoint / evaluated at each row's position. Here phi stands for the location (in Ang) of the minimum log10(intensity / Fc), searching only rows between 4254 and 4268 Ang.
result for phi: 4261.0 Ang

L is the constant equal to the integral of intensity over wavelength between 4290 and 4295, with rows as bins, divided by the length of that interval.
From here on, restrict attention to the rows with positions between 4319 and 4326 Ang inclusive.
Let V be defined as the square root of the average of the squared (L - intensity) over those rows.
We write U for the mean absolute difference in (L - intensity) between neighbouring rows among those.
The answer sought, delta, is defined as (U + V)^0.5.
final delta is 1.7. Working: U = 0.8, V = 2.1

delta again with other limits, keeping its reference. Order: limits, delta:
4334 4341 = 3.1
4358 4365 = 2.6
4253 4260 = 2.1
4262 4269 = 2.0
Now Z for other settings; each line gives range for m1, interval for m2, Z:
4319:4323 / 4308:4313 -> 4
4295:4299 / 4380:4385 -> -3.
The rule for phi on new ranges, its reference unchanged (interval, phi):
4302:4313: 4309.0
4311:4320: 4312.0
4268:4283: 4280.5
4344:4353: 4351.0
